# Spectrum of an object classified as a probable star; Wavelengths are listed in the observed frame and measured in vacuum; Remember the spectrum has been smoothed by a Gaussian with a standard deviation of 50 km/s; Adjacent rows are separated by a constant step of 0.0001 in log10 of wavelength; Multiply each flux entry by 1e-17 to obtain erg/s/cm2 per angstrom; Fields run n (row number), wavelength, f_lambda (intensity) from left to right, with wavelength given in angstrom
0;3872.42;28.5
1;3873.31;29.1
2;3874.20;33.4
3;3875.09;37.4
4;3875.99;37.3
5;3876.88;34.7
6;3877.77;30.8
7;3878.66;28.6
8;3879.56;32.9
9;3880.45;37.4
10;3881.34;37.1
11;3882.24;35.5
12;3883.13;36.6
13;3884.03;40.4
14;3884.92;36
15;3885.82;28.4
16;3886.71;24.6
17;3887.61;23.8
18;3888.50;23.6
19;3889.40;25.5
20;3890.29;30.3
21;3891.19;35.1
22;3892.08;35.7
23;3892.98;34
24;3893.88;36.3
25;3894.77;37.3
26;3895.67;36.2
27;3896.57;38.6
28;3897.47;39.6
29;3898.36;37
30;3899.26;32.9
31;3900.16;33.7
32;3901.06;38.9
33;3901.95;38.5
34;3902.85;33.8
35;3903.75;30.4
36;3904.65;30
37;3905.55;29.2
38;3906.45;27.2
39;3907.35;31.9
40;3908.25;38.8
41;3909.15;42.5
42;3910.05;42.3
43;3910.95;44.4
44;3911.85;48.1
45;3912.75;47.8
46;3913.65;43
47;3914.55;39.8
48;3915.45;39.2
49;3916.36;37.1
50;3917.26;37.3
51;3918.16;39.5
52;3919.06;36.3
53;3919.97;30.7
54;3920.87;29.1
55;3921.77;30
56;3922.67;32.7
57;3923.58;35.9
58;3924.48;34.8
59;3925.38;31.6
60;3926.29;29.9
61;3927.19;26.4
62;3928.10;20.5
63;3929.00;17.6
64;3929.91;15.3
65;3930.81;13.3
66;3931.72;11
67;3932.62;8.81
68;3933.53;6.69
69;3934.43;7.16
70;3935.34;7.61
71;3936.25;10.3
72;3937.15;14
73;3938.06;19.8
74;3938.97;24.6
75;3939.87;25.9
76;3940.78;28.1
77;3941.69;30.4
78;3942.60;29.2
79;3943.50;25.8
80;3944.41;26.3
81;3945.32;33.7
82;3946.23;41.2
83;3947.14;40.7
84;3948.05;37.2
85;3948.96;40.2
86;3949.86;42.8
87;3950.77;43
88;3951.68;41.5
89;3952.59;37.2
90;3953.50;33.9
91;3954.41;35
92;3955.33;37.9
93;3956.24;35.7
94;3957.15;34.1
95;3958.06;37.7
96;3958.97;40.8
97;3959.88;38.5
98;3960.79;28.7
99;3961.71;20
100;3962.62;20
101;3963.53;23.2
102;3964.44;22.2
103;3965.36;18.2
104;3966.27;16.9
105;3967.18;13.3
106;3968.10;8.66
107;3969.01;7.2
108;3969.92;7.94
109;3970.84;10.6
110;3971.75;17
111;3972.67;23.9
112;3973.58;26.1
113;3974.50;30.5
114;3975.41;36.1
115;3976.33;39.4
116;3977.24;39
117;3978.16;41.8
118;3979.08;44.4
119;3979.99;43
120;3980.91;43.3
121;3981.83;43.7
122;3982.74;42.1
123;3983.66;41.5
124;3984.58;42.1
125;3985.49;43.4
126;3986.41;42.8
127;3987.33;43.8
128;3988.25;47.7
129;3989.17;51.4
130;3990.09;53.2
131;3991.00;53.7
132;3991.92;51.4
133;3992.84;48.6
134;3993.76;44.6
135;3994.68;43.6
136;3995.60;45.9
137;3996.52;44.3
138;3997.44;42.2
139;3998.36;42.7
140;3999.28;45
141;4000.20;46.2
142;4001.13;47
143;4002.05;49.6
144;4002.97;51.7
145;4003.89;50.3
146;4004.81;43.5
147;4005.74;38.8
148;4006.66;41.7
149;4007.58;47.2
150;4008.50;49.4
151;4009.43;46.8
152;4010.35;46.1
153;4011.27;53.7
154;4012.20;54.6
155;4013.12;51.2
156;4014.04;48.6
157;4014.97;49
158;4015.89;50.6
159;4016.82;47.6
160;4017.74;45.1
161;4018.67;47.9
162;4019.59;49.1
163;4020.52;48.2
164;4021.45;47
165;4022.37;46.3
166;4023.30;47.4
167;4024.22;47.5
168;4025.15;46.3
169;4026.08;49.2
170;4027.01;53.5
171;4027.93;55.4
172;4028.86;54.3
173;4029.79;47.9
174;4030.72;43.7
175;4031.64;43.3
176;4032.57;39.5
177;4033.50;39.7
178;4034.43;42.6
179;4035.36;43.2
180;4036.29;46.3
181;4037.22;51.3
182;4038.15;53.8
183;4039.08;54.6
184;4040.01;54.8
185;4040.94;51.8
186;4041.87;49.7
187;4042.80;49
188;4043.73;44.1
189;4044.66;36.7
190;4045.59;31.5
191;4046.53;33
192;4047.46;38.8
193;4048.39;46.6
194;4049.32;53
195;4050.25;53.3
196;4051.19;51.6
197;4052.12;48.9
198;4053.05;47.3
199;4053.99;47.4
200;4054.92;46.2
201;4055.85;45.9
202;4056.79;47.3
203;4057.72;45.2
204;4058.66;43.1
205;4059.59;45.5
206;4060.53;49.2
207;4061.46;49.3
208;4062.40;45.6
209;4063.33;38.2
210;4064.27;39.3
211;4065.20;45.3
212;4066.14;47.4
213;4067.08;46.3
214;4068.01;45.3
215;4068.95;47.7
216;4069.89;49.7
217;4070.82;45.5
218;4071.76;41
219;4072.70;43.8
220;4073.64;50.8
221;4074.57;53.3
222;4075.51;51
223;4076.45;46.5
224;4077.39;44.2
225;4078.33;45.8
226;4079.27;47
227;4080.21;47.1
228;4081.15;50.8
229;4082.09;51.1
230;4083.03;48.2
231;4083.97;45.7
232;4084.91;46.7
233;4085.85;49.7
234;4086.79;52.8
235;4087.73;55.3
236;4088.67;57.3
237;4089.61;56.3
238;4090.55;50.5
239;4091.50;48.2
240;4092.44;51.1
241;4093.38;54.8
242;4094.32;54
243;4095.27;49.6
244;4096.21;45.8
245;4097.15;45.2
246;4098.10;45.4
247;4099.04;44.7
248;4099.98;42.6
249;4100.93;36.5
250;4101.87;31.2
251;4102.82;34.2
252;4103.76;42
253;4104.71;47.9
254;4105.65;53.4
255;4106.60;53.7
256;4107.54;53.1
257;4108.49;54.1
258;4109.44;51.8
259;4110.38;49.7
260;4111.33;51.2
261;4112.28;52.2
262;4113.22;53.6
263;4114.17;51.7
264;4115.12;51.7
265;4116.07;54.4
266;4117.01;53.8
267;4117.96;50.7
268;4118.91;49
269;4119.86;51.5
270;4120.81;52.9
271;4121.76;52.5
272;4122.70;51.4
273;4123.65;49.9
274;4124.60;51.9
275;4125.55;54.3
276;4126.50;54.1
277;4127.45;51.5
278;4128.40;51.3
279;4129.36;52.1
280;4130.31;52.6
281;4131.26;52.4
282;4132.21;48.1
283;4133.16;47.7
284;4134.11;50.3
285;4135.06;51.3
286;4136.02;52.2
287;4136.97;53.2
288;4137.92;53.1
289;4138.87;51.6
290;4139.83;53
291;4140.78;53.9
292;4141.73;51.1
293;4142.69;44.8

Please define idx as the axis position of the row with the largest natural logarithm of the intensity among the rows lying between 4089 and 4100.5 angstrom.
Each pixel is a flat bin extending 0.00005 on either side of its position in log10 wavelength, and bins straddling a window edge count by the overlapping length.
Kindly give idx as 4089.61 angstrom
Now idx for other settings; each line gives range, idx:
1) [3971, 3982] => 3979.08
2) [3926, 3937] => 3926.29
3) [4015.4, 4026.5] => 4015.89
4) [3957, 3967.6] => 3958.97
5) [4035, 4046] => 4040.01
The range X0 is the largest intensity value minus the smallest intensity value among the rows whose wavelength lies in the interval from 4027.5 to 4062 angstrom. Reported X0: 24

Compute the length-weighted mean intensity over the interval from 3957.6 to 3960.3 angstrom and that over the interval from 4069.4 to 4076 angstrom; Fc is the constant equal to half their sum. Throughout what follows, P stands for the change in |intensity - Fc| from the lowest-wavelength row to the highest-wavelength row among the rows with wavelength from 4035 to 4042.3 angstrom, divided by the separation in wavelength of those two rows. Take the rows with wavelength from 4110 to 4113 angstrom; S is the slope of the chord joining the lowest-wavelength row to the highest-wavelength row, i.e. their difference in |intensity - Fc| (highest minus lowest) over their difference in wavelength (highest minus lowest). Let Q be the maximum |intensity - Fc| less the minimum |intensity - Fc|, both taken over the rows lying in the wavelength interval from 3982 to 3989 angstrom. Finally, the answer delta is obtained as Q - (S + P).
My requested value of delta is 2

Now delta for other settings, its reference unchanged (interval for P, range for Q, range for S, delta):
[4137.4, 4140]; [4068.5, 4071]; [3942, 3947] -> 8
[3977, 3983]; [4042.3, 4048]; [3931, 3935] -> 10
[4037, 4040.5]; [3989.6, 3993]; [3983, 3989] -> 3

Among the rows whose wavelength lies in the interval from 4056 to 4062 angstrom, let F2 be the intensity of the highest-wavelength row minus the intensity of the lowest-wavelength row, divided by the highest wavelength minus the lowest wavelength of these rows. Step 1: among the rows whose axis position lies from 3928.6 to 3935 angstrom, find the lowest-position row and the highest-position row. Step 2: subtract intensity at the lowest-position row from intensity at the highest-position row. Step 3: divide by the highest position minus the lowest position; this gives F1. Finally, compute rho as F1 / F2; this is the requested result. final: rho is -4.5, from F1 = -1.9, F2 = 0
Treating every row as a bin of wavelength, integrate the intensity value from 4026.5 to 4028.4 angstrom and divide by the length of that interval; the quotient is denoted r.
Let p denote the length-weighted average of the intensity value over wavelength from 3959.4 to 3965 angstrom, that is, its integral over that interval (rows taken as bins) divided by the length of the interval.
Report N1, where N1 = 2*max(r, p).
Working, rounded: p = 25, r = 54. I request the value 109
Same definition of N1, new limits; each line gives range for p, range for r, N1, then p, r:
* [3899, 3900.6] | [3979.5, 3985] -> 85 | 33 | 43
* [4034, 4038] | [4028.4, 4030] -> 103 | 46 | 52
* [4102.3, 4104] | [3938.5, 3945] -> 75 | 37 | 27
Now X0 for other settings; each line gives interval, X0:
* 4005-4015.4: 16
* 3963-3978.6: 35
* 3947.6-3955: 9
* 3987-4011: 15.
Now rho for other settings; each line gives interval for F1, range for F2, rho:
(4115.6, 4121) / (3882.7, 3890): 0.2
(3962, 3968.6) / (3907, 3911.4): -0.6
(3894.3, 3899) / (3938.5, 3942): 0.0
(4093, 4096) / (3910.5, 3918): 2.4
